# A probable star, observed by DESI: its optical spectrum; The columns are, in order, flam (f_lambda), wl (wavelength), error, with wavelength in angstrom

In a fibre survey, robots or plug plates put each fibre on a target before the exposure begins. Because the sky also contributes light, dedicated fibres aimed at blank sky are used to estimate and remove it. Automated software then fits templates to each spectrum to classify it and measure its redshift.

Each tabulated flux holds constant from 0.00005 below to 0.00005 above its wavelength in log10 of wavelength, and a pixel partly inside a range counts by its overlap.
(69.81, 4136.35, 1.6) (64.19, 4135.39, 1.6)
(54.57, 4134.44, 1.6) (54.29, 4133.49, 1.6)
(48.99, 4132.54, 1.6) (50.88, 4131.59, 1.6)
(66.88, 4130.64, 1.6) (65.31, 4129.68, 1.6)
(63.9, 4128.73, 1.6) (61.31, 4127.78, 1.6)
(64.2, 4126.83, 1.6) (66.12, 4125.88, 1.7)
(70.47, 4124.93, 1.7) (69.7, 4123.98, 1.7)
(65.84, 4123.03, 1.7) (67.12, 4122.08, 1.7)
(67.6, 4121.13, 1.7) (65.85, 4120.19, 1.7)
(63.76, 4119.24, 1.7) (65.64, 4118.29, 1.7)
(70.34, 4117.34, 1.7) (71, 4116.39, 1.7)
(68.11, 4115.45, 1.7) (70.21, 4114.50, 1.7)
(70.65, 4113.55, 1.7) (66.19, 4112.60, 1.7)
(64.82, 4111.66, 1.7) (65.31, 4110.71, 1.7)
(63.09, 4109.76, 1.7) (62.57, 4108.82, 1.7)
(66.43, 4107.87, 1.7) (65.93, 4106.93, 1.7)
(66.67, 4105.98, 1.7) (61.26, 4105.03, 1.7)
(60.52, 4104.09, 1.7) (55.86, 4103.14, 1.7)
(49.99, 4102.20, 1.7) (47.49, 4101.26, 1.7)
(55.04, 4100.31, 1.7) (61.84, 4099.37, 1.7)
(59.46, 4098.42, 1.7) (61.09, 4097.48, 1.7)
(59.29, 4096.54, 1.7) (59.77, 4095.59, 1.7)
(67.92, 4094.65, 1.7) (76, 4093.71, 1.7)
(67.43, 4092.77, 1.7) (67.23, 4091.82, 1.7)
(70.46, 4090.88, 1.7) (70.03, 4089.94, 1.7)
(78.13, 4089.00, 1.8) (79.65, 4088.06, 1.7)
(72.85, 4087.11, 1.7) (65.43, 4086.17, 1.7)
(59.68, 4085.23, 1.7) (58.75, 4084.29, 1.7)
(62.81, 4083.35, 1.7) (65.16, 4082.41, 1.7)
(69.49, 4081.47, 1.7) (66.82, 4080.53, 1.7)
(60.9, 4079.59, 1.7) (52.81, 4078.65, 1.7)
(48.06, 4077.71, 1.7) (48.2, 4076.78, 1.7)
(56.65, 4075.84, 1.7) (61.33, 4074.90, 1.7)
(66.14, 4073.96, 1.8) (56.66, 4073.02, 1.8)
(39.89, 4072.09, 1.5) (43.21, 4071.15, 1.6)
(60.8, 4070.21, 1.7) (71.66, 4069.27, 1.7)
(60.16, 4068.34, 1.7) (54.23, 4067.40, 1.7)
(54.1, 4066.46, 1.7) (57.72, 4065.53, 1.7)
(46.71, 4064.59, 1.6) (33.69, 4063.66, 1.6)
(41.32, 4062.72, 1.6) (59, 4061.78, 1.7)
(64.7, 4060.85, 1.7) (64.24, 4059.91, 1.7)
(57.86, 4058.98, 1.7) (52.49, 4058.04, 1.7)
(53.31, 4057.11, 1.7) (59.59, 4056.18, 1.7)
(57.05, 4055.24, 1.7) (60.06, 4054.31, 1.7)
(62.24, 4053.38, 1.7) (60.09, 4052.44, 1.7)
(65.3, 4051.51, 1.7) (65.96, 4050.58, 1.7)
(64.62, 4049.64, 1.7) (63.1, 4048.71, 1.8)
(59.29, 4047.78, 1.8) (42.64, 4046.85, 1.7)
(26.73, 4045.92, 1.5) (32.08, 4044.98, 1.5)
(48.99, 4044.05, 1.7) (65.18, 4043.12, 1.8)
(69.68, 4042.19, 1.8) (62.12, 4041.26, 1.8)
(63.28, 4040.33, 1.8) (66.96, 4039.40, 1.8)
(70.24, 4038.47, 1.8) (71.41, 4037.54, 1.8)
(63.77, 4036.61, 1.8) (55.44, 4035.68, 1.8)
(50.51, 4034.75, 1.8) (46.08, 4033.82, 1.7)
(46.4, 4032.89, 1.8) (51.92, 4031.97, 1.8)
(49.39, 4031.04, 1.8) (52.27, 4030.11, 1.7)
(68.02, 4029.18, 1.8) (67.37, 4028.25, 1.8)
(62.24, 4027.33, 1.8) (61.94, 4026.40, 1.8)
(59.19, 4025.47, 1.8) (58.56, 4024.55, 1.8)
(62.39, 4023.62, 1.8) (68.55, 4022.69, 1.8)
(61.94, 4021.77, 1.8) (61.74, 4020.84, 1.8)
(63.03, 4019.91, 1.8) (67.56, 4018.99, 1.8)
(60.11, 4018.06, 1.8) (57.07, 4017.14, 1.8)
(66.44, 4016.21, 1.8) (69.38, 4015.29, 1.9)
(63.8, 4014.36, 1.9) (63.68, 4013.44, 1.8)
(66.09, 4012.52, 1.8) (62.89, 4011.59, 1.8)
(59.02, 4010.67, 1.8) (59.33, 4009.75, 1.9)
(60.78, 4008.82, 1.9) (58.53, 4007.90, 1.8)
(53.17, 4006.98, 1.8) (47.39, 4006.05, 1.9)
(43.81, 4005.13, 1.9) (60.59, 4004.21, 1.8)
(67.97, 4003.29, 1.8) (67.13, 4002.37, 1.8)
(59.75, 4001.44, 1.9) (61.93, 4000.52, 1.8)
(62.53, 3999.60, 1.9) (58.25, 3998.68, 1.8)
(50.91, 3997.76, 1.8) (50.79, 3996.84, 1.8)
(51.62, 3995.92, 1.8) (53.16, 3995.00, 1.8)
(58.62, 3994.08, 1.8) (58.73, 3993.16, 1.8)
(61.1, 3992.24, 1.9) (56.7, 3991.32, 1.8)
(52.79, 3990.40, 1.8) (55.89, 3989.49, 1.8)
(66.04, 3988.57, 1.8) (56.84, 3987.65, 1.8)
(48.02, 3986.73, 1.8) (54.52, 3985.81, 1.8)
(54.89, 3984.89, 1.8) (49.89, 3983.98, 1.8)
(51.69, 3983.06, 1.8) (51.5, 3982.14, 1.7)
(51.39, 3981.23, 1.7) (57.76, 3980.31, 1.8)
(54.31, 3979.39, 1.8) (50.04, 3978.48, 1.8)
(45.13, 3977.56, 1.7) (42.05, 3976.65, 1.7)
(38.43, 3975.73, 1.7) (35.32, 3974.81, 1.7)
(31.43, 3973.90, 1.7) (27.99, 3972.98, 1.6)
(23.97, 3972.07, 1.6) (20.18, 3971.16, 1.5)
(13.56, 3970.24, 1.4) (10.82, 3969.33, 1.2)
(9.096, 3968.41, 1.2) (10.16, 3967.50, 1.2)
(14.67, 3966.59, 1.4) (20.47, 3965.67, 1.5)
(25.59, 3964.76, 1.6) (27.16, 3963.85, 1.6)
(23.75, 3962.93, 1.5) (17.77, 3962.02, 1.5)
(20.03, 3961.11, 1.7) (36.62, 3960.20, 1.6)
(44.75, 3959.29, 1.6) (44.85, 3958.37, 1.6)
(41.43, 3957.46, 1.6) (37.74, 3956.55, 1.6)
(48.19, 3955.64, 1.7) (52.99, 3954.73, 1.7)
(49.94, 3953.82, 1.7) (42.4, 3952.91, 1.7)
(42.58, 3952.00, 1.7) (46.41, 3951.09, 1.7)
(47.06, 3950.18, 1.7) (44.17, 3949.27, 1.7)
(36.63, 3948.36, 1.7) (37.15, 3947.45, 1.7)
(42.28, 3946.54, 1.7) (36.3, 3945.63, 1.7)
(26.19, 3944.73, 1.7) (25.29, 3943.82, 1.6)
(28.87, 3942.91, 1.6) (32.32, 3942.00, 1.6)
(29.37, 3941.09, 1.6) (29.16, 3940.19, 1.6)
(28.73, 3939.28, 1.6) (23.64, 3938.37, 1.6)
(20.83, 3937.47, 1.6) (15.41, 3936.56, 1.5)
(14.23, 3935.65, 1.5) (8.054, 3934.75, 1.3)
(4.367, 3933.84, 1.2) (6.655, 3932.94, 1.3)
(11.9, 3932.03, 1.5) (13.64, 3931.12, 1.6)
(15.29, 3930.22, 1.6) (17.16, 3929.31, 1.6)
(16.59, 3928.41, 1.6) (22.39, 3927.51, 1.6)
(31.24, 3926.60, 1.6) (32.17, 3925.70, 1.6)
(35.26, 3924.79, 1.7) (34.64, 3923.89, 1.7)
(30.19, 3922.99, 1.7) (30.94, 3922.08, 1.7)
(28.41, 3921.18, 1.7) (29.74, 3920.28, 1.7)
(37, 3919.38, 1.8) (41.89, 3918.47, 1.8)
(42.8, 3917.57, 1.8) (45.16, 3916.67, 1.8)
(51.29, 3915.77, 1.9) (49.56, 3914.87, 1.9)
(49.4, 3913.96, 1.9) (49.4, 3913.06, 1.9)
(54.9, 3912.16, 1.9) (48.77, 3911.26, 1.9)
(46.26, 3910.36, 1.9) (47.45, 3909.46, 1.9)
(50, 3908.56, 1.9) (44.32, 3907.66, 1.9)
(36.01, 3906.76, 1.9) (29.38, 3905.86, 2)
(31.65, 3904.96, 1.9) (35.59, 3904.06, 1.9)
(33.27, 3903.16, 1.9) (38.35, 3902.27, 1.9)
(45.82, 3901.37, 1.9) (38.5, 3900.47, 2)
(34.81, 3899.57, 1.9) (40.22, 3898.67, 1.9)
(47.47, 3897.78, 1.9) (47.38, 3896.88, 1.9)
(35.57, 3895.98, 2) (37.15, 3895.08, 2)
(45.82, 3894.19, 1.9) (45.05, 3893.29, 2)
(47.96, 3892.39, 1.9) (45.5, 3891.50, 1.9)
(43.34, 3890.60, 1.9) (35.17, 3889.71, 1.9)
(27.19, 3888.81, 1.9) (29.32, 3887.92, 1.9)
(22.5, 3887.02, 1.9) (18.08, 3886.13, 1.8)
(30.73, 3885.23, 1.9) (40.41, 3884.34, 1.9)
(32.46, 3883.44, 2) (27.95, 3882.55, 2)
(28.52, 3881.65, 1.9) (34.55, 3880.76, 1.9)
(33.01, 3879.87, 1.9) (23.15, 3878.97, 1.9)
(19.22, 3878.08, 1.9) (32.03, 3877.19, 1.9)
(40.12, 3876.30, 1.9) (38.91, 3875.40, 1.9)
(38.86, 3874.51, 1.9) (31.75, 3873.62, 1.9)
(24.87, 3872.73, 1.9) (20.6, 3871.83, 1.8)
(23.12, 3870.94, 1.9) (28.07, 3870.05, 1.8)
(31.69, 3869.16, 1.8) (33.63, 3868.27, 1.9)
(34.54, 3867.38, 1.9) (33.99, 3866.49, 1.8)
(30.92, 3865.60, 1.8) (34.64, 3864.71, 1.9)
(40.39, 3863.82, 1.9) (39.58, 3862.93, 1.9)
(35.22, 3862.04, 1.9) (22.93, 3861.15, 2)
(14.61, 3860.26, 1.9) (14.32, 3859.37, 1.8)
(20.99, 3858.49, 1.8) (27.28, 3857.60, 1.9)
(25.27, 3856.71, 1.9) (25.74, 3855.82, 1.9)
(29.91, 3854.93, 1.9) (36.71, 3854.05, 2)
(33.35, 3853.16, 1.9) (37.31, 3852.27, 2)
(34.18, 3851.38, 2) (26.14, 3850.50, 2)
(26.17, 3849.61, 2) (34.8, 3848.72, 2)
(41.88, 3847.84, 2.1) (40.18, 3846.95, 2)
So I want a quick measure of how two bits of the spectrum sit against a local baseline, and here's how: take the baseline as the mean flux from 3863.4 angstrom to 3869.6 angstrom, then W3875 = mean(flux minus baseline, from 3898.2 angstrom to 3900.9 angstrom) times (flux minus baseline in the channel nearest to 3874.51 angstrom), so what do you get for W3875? 17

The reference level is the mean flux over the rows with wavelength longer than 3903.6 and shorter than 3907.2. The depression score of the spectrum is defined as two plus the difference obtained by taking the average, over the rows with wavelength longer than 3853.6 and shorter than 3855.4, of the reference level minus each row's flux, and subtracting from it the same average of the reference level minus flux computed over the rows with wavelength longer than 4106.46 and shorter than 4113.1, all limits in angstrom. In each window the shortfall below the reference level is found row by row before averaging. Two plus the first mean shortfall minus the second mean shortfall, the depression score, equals 34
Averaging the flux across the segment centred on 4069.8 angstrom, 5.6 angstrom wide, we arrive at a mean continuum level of 55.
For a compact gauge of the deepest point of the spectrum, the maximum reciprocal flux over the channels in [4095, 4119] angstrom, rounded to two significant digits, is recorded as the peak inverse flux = 0.021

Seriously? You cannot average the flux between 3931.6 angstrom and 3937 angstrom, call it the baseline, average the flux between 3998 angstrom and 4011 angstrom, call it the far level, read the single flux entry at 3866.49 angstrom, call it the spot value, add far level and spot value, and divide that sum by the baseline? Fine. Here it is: 9.2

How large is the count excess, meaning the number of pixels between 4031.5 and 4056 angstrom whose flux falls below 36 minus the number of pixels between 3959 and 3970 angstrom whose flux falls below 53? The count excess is -10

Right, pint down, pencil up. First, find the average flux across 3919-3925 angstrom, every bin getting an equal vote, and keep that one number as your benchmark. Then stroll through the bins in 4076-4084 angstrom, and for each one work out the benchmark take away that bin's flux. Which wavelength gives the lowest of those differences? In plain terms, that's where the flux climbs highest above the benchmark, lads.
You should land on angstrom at 4081.47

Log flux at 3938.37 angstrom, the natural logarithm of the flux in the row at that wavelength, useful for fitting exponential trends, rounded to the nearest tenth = 3.2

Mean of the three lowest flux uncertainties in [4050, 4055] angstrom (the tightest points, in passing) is 1.70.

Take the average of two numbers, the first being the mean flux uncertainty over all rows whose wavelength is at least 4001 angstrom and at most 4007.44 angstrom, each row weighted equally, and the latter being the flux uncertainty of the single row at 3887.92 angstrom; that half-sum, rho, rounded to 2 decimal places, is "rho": 1.87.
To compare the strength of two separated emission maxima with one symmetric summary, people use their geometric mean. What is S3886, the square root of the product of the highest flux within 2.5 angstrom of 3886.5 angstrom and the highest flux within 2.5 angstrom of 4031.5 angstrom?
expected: 52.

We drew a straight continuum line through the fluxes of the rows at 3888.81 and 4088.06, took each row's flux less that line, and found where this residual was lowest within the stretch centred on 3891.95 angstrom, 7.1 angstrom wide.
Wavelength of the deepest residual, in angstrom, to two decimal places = 3888.81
